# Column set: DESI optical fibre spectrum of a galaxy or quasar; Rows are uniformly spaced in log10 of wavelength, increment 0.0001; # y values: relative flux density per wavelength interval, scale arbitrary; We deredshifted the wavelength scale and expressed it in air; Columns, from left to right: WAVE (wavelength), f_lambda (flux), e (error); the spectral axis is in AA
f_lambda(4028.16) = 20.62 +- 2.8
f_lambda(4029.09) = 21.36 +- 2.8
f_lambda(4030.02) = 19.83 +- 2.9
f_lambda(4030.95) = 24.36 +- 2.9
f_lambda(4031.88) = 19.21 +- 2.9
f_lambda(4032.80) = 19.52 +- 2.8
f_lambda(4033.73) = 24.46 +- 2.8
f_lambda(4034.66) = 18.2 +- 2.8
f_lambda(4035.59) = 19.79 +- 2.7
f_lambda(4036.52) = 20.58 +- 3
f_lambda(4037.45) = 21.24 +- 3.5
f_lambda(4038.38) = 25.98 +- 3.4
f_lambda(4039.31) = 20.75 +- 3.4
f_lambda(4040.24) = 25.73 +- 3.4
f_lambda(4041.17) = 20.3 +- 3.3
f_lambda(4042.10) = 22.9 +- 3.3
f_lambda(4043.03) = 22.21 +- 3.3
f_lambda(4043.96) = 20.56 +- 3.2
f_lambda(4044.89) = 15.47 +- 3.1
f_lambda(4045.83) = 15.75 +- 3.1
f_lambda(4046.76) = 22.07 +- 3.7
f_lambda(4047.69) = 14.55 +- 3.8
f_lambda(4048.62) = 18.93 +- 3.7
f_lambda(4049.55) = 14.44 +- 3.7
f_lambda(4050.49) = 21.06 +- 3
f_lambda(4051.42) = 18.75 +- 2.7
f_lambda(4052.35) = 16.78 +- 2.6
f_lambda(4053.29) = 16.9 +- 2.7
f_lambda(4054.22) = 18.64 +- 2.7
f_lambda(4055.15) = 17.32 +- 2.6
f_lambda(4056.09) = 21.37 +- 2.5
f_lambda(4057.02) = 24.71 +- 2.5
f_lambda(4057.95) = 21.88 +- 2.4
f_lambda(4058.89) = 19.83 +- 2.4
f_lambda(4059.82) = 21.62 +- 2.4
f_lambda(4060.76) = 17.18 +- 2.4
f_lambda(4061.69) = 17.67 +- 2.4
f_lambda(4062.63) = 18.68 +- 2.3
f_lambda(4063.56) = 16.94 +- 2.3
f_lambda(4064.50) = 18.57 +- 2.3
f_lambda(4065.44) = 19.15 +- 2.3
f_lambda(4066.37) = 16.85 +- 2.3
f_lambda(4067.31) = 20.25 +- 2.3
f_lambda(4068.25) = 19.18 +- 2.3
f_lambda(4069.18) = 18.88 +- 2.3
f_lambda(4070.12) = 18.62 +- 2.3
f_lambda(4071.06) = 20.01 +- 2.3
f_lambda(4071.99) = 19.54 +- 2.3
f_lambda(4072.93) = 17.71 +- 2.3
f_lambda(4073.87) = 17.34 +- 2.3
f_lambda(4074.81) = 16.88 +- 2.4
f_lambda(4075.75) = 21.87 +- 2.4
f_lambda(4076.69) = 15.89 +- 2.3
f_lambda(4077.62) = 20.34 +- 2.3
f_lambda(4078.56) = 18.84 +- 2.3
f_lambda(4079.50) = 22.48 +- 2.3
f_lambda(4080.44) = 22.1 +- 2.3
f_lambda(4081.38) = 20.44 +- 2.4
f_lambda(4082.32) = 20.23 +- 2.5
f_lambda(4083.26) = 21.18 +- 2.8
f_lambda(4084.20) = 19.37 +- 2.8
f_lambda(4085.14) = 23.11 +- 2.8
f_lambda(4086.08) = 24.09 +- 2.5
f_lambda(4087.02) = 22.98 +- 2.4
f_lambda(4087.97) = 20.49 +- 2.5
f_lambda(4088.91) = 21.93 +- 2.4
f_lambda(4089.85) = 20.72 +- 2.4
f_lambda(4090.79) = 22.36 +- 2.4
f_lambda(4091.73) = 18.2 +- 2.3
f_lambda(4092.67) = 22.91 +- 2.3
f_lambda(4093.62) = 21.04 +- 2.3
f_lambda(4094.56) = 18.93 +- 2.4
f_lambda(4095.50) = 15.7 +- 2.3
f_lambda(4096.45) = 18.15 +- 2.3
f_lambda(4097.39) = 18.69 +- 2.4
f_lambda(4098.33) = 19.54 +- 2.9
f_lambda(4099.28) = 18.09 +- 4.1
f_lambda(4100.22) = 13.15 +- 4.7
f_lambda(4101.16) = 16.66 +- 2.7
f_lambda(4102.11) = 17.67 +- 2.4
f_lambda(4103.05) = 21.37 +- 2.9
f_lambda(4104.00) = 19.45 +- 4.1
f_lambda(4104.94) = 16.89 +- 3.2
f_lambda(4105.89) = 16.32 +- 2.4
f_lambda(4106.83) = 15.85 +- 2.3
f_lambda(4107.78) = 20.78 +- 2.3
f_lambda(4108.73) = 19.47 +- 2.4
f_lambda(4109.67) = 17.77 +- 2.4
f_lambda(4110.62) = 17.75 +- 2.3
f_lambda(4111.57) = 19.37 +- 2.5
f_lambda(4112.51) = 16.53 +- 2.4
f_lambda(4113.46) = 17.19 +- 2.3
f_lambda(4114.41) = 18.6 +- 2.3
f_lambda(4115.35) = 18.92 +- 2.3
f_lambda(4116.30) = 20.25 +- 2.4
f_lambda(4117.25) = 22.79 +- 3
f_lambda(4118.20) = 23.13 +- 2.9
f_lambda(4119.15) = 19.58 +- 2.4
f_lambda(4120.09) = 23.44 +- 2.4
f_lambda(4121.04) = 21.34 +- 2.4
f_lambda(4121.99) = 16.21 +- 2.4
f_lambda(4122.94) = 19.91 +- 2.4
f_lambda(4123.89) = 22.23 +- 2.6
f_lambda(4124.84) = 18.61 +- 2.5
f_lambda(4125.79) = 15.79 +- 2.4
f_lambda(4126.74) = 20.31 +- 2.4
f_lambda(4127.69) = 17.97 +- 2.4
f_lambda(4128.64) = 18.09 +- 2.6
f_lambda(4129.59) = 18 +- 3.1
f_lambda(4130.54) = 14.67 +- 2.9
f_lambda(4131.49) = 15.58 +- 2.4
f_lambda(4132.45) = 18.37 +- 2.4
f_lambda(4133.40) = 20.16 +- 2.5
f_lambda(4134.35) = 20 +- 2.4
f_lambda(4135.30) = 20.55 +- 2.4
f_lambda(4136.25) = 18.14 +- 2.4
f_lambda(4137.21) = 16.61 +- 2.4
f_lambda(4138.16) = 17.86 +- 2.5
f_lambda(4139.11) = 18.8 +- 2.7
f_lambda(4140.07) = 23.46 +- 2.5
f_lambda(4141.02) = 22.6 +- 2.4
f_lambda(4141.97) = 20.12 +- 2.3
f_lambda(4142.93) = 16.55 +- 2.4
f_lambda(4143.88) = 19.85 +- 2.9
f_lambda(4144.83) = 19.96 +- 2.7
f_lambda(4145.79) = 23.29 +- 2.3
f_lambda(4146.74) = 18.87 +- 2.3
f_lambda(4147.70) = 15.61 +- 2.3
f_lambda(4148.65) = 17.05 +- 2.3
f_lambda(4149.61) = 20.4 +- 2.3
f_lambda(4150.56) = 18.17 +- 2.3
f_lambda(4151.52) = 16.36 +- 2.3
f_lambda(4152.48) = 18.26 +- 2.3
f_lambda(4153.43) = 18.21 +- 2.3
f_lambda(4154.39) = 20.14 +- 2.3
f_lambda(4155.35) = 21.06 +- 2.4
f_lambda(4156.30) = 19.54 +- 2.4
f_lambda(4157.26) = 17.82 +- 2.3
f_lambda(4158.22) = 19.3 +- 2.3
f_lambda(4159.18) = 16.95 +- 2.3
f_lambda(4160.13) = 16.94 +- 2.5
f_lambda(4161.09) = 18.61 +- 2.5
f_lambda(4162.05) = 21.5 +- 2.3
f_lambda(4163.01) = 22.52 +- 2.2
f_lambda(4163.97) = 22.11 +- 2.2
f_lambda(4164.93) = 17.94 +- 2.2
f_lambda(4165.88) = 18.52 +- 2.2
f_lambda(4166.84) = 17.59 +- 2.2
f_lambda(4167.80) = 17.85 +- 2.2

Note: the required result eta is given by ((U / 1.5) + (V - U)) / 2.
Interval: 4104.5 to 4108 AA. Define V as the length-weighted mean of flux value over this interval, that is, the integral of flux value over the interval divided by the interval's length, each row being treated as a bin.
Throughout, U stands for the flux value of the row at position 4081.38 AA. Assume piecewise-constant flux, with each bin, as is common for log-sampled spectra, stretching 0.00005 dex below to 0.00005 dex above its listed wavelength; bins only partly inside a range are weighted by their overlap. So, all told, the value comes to 5.2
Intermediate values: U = 20.44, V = 17.2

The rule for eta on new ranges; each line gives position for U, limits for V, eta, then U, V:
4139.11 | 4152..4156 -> 6.6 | 18.8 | 19.4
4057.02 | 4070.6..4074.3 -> 5.2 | 24.71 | 18.7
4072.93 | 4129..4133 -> 5.4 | 17.71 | 16.7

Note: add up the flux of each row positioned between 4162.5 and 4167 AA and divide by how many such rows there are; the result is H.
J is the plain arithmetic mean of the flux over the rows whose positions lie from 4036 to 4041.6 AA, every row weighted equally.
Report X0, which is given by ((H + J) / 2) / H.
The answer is 1.07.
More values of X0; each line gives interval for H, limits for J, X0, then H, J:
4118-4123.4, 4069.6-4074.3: 0.95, 20.6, 18.6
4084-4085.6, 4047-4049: 0.89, 21.2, 16.7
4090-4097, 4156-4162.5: 0.98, 19.6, 18.7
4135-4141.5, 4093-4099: 0.97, 19.7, 18.7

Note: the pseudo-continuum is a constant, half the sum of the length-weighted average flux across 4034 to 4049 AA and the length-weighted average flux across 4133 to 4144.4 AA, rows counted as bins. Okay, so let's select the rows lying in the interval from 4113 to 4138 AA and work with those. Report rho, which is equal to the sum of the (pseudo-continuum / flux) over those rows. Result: 27.60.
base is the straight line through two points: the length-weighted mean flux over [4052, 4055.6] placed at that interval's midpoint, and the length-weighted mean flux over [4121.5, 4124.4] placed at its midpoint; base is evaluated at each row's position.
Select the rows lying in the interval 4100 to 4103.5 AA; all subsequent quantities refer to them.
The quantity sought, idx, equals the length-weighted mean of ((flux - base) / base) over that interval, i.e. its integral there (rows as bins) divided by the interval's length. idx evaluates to -0.07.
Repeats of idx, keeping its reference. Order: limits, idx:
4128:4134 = -0.11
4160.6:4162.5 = -0.03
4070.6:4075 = 0.02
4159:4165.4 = -0.05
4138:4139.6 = -0.07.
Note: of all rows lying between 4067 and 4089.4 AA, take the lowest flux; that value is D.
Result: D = 15.89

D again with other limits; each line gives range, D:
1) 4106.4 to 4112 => 15.85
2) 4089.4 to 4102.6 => 13.15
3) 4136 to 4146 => 16.55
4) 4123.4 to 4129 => 15.79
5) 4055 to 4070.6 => 16.85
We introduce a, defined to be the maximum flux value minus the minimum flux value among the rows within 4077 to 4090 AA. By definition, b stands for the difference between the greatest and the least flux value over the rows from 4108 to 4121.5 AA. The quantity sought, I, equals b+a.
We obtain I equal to 12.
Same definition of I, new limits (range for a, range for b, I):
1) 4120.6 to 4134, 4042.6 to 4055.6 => 15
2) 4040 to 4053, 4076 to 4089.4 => 19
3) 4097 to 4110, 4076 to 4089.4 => 16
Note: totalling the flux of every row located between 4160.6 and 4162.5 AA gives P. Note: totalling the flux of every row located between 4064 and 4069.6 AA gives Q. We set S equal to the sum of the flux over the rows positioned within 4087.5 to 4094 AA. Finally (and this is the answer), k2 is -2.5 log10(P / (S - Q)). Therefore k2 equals -0.2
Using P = 40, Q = 113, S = 148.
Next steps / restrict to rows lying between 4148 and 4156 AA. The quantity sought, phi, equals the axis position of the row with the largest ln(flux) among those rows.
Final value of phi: 4155.35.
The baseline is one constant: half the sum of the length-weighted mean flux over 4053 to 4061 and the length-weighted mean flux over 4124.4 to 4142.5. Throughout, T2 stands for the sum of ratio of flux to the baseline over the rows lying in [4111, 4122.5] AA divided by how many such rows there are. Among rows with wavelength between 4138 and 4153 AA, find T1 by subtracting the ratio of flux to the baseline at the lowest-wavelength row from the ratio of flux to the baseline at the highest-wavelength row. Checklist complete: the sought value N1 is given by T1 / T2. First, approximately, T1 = 0.02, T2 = 1.02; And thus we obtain 0.02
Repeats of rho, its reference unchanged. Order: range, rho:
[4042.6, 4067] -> 28.18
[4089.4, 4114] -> 28.51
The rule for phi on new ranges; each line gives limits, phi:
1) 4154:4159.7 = 4155.35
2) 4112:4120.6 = 4120.09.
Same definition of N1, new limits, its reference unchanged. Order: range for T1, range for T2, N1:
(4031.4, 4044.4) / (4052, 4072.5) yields 0.07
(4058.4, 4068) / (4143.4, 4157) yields 0.02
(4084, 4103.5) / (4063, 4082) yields 0.10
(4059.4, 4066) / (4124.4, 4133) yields -0.14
